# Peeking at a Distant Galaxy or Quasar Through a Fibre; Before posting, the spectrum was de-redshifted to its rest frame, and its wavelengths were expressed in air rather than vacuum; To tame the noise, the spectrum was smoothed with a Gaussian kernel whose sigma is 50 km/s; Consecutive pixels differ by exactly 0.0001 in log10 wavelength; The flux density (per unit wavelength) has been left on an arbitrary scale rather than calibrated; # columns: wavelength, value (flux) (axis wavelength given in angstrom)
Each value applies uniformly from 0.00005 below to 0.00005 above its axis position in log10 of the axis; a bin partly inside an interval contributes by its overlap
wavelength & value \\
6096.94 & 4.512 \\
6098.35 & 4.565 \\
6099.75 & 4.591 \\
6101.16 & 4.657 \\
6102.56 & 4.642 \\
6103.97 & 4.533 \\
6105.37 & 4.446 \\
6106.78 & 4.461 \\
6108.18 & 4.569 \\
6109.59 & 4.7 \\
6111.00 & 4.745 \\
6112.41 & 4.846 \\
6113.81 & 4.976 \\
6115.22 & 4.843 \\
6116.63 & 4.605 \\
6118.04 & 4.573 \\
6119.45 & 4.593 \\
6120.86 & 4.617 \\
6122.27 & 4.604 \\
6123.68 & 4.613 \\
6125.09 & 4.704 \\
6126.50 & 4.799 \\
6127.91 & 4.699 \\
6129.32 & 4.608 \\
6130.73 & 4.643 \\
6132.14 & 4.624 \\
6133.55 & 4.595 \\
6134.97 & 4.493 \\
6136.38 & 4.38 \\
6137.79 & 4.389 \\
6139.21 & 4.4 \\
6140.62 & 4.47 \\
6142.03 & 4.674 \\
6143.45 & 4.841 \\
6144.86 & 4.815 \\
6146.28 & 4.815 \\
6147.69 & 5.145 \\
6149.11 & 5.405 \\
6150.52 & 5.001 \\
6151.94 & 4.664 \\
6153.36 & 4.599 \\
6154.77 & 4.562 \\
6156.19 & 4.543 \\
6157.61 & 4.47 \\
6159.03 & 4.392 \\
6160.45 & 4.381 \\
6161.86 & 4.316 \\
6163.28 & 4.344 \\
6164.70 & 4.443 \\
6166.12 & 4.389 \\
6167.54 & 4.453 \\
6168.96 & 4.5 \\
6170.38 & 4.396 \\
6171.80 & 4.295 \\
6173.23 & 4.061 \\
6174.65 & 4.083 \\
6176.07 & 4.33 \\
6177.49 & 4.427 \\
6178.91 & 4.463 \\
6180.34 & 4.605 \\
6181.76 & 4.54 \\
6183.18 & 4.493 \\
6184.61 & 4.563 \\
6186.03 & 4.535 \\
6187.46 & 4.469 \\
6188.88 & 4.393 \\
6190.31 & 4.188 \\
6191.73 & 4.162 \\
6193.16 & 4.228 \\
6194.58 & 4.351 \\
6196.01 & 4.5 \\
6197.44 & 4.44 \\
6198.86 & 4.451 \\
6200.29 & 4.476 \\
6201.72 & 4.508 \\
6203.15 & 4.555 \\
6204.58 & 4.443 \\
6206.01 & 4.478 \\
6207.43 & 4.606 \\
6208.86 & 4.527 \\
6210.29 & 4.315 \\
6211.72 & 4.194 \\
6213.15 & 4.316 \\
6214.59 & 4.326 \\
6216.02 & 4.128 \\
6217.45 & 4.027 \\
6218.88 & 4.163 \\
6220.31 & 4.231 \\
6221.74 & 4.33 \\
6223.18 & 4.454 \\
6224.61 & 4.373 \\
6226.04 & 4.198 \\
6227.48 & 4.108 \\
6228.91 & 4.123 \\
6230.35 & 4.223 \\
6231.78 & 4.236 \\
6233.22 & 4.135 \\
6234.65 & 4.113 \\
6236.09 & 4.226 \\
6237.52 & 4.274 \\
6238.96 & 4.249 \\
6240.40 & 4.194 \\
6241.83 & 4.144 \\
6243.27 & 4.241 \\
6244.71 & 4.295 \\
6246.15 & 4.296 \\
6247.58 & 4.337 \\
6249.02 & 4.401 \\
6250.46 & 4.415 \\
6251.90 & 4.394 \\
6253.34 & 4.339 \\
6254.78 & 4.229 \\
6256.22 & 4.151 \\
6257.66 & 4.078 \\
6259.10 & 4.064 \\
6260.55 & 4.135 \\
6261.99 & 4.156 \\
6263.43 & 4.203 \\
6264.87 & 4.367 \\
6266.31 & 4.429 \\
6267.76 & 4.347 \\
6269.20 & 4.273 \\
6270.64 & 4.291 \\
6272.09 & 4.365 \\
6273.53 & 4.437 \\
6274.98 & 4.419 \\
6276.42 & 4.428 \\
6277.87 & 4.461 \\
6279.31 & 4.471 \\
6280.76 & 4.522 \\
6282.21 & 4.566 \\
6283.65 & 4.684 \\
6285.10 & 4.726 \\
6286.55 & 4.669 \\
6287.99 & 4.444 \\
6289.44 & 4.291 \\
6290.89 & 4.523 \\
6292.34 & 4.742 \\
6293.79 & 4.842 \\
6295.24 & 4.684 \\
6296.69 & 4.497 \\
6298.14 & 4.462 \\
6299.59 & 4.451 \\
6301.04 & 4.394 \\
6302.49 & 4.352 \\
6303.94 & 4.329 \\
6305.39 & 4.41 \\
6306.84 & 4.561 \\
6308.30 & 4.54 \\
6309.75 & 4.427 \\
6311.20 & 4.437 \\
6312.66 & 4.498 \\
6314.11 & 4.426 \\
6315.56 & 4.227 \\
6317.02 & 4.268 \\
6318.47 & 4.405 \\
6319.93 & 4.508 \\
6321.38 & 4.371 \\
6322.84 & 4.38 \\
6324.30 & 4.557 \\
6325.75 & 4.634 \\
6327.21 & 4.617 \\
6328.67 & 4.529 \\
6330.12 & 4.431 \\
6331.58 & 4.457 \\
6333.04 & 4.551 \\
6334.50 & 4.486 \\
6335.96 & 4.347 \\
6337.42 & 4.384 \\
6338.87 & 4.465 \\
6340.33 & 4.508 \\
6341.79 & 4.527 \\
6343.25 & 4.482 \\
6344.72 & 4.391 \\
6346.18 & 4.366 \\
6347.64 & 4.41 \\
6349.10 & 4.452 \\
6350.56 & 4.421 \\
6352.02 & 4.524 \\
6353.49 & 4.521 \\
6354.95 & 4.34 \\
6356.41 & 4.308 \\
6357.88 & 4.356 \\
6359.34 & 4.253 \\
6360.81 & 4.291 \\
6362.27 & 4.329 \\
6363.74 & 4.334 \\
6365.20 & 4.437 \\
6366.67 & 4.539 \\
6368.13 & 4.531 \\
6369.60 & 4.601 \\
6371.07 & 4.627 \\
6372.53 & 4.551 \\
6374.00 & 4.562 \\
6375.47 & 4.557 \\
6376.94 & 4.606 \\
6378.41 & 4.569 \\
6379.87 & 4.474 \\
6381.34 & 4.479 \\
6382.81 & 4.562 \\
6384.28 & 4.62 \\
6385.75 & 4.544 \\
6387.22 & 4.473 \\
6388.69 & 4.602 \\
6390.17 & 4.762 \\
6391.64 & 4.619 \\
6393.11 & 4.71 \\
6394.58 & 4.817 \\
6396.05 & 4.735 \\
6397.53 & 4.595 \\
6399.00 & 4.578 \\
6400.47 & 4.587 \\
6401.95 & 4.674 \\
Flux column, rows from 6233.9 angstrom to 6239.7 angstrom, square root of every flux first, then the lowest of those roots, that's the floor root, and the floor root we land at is 2.03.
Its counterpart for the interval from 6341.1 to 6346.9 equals 2.09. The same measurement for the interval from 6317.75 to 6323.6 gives 2.09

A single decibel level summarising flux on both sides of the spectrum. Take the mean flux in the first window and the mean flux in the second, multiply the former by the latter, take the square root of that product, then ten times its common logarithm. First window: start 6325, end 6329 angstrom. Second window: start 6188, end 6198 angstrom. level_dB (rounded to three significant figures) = 6.49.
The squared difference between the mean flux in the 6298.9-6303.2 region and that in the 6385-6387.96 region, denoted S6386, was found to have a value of 0.012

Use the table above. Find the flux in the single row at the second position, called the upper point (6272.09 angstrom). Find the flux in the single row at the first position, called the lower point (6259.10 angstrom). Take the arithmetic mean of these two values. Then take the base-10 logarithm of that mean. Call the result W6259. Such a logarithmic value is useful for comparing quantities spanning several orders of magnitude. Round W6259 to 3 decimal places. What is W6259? 0.625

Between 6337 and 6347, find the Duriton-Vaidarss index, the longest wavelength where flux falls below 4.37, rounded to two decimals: 6346.18 angstrom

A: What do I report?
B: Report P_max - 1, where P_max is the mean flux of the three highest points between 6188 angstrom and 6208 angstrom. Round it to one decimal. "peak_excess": 3.6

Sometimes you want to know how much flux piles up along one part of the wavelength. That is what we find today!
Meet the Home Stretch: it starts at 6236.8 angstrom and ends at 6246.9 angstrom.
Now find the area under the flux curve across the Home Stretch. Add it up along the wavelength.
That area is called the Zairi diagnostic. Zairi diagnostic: 43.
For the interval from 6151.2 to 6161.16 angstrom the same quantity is 45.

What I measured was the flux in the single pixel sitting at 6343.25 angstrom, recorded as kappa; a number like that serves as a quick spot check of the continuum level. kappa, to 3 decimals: 4.482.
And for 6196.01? 4.500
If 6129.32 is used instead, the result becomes 4.608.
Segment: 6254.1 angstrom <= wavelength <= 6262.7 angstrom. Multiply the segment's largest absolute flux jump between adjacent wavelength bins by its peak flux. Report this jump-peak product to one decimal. 0.3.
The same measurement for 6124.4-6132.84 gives 0.5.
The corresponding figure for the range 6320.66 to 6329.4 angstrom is 0.8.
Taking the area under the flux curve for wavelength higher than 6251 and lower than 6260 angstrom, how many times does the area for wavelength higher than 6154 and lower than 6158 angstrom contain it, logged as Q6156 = 0.5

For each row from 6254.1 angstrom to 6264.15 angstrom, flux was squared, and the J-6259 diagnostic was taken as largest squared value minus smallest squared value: 1.37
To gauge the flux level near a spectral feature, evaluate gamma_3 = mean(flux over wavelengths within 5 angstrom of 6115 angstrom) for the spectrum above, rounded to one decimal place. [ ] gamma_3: 4.7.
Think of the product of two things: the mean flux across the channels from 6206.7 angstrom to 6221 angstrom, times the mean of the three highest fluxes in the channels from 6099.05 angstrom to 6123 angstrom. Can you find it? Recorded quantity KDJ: 20.9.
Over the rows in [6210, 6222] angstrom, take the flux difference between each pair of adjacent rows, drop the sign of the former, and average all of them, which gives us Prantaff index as 0.11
